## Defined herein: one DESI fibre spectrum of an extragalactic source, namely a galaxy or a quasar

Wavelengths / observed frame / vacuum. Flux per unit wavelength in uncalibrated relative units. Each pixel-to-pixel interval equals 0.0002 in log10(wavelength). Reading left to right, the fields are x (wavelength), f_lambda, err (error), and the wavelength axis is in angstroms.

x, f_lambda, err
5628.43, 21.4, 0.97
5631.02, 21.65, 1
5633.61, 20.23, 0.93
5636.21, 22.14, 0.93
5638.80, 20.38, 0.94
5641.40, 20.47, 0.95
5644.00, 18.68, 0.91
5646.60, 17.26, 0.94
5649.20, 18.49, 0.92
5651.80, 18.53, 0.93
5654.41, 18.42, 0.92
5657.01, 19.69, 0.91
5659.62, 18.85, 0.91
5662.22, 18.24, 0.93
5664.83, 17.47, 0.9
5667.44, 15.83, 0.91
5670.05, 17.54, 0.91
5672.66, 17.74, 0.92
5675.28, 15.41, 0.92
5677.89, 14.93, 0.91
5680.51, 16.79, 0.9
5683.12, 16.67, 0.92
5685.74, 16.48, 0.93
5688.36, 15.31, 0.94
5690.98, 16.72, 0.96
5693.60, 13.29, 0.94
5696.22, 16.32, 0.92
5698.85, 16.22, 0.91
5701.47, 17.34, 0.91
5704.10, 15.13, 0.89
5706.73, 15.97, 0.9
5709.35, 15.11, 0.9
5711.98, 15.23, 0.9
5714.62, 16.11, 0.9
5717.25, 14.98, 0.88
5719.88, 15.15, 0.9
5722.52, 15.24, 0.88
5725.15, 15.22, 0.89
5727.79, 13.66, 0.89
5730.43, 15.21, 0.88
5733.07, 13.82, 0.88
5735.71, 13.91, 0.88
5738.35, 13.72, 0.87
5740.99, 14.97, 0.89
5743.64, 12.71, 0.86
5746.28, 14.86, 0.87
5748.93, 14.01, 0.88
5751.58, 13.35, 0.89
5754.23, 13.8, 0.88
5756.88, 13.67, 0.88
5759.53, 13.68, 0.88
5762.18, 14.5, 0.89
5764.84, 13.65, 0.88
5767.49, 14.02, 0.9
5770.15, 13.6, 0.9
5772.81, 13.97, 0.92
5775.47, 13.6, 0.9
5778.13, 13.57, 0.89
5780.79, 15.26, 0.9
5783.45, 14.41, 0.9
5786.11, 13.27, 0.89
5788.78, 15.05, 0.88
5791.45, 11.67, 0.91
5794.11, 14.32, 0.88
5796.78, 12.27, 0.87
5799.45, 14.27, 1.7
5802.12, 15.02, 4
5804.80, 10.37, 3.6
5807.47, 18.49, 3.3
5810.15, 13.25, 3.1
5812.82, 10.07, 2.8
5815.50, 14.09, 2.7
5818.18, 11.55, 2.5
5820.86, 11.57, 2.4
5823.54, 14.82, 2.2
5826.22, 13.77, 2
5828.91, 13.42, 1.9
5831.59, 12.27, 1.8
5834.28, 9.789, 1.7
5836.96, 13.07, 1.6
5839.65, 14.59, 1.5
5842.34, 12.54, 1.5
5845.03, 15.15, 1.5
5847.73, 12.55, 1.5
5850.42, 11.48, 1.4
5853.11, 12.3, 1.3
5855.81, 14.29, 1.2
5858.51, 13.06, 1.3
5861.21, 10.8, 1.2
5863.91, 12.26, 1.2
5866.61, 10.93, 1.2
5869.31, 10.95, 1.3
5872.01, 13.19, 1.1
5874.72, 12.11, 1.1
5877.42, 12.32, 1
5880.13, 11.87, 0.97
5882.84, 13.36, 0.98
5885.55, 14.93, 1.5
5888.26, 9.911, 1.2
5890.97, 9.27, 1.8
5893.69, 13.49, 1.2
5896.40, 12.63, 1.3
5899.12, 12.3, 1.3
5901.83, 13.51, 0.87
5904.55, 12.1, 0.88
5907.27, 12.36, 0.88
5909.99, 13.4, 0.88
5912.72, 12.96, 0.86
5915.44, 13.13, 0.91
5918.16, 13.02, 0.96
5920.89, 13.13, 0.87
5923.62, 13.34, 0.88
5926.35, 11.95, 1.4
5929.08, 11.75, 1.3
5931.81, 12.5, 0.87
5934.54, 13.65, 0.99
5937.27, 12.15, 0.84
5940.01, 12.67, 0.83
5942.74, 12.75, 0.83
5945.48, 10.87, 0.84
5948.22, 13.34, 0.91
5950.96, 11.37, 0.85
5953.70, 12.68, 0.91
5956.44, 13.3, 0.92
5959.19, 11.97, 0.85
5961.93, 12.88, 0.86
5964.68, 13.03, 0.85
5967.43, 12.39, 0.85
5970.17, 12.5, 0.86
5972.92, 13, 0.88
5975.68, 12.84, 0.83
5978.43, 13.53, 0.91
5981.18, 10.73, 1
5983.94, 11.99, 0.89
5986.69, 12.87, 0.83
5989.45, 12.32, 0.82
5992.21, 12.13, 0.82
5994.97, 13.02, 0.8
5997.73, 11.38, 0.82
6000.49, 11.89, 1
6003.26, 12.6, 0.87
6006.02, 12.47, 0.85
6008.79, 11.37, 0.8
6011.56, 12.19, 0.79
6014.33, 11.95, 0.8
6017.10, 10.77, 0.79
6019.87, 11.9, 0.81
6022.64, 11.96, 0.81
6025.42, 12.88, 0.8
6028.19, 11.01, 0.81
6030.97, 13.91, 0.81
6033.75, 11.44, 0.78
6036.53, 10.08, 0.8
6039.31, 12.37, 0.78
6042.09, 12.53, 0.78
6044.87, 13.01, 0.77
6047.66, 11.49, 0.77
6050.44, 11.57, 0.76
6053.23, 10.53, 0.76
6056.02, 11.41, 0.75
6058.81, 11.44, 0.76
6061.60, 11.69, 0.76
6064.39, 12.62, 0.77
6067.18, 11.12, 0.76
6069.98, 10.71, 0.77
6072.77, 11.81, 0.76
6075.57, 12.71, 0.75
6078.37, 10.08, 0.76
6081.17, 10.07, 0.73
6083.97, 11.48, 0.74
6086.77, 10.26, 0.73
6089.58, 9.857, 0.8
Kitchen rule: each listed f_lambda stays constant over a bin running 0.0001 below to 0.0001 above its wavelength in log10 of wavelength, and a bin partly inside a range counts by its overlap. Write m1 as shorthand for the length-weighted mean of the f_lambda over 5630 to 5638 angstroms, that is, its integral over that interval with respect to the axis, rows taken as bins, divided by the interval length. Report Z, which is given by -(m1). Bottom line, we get -21.3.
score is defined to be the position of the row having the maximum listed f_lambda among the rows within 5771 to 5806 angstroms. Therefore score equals 5780.79 angstroms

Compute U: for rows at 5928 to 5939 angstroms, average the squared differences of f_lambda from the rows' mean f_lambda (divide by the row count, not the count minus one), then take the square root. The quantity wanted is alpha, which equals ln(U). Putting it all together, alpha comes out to -0.3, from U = 0.71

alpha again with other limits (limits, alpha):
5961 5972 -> -1.3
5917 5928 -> -0.6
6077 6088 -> -0.5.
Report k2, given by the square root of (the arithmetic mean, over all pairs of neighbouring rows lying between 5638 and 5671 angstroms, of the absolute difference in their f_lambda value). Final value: 0.98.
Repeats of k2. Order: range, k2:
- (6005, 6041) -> 1.17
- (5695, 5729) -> 0.87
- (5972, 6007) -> 0.93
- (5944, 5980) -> 0.95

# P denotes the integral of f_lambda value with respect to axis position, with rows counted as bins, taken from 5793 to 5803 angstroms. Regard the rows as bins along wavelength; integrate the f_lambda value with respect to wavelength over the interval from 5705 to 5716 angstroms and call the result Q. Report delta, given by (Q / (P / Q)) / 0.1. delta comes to 2111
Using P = 139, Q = 171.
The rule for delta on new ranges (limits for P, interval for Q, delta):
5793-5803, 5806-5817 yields 1679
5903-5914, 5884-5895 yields 1229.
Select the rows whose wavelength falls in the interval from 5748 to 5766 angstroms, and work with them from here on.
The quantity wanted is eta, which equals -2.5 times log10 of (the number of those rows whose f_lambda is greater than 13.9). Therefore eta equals -0.8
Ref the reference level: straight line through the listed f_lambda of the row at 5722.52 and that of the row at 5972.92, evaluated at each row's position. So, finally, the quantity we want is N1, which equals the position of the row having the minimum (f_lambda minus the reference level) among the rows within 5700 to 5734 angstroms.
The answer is 5727.79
